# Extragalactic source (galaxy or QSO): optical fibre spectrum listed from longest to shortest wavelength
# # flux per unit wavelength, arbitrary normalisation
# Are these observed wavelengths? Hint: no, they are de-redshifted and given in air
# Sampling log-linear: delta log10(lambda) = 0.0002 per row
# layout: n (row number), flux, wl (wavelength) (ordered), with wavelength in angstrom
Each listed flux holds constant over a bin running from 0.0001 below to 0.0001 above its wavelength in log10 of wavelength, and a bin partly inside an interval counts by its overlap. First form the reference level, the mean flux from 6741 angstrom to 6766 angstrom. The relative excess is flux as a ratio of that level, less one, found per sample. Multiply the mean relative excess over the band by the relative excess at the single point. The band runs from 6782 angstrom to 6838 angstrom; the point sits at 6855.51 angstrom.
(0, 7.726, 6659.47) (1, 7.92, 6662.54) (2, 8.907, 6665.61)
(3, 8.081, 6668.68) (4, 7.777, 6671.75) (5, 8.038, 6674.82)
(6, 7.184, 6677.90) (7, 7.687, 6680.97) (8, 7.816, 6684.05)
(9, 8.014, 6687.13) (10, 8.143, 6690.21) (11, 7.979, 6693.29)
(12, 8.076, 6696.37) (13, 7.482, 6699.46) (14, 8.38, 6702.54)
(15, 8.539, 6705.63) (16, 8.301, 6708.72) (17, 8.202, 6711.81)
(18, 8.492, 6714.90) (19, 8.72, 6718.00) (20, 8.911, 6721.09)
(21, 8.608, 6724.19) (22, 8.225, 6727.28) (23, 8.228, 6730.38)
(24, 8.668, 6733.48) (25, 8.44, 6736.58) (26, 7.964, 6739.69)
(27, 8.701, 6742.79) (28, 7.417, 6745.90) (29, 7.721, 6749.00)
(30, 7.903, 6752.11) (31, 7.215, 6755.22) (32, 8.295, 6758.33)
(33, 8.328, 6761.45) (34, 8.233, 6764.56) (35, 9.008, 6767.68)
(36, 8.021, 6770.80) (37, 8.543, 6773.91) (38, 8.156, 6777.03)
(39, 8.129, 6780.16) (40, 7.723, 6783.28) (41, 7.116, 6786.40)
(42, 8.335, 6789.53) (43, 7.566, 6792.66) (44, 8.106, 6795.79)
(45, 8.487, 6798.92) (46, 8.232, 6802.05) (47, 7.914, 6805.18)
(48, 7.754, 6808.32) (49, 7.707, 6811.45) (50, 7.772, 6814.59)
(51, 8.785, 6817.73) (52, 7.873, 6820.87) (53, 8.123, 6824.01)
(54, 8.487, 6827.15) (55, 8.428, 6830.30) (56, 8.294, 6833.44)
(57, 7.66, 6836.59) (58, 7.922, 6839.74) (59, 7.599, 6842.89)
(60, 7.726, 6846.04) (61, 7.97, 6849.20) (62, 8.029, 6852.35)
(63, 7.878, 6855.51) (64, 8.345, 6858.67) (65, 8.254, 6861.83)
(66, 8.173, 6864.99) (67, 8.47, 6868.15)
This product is -0.0001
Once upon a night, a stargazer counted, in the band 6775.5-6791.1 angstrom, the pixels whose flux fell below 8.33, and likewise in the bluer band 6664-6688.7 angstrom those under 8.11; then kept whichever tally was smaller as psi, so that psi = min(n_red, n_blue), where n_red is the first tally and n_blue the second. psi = 4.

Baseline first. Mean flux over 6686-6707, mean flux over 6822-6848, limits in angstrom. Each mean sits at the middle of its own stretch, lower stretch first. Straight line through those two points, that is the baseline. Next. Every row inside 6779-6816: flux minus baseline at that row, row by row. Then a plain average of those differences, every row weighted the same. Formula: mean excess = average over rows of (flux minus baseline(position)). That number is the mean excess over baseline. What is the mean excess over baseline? -0.14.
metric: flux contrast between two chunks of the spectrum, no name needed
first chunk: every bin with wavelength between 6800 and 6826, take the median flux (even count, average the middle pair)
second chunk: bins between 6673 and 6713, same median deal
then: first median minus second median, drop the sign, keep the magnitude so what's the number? 0.14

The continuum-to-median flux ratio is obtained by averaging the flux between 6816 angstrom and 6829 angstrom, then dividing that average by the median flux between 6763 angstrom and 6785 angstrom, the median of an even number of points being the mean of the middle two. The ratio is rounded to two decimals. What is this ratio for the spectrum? 1.02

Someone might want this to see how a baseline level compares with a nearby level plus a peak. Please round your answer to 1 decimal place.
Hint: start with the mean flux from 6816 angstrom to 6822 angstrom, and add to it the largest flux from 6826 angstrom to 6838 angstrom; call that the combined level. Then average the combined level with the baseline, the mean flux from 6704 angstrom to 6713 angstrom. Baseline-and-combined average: 12.6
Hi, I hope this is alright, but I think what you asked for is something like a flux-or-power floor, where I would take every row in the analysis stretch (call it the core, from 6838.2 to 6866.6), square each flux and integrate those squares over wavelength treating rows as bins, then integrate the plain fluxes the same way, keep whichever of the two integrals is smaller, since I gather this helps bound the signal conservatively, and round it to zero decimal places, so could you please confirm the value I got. 227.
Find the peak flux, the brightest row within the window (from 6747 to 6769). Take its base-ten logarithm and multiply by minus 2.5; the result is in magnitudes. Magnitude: -2.39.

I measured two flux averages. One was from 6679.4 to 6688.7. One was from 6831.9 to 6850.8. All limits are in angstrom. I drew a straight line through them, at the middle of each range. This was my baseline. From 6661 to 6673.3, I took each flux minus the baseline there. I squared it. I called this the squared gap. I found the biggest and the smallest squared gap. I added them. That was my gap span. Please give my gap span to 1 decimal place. 1.1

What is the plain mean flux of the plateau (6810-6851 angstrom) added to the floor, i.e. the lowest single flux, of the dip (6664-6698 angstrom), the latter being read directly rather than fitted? 15.2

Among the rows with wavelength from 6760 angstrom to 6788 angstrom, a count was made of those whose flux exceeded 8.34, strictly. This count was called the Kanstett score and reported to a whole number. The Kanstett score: 2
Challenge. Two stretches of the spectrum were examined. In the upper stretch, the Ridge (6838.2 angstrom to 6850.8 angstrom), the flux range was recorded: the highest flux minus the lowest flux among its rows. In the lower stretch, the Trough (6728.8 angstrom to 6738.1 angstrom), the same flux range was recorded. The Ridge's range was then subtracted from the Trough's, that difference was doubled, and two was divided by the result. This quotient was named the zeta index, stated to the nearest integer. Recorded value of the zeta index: 14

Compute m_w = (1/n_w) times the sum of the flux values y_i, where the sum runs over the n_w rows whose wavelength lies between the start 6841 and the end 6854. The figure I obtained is 7.83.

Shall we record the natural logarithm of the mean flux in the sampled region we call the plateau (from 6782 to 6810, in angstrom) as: 2.07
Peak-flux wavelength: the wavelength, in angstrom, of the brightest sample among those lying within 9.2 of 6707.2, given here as 6705.63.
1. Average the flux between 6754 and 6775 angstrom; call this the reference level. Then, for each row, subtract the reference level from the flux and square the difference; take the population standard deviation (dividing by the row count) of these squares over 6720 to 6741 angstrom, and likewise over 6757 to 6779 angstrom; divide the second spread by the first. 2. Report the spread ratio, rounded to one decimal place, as 1.4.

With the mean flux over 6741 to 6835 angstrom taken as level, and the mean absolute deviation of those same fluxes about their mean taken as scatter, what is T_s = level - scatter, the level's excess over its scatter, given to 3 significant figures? 7.72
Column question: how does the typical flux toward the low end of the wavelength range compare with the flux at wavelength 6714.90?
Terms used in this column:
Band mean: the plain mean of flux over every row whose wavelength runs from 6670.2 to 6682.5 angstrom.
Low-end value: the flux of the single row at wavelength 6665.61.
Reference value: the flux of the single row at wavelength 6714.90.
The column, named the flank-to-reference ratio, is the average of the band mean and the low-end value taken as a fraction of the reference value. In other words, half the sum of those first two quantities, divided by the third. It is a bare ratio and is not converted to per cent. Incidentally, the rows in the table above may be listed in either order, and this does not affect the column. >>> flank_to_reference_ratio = 0.976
